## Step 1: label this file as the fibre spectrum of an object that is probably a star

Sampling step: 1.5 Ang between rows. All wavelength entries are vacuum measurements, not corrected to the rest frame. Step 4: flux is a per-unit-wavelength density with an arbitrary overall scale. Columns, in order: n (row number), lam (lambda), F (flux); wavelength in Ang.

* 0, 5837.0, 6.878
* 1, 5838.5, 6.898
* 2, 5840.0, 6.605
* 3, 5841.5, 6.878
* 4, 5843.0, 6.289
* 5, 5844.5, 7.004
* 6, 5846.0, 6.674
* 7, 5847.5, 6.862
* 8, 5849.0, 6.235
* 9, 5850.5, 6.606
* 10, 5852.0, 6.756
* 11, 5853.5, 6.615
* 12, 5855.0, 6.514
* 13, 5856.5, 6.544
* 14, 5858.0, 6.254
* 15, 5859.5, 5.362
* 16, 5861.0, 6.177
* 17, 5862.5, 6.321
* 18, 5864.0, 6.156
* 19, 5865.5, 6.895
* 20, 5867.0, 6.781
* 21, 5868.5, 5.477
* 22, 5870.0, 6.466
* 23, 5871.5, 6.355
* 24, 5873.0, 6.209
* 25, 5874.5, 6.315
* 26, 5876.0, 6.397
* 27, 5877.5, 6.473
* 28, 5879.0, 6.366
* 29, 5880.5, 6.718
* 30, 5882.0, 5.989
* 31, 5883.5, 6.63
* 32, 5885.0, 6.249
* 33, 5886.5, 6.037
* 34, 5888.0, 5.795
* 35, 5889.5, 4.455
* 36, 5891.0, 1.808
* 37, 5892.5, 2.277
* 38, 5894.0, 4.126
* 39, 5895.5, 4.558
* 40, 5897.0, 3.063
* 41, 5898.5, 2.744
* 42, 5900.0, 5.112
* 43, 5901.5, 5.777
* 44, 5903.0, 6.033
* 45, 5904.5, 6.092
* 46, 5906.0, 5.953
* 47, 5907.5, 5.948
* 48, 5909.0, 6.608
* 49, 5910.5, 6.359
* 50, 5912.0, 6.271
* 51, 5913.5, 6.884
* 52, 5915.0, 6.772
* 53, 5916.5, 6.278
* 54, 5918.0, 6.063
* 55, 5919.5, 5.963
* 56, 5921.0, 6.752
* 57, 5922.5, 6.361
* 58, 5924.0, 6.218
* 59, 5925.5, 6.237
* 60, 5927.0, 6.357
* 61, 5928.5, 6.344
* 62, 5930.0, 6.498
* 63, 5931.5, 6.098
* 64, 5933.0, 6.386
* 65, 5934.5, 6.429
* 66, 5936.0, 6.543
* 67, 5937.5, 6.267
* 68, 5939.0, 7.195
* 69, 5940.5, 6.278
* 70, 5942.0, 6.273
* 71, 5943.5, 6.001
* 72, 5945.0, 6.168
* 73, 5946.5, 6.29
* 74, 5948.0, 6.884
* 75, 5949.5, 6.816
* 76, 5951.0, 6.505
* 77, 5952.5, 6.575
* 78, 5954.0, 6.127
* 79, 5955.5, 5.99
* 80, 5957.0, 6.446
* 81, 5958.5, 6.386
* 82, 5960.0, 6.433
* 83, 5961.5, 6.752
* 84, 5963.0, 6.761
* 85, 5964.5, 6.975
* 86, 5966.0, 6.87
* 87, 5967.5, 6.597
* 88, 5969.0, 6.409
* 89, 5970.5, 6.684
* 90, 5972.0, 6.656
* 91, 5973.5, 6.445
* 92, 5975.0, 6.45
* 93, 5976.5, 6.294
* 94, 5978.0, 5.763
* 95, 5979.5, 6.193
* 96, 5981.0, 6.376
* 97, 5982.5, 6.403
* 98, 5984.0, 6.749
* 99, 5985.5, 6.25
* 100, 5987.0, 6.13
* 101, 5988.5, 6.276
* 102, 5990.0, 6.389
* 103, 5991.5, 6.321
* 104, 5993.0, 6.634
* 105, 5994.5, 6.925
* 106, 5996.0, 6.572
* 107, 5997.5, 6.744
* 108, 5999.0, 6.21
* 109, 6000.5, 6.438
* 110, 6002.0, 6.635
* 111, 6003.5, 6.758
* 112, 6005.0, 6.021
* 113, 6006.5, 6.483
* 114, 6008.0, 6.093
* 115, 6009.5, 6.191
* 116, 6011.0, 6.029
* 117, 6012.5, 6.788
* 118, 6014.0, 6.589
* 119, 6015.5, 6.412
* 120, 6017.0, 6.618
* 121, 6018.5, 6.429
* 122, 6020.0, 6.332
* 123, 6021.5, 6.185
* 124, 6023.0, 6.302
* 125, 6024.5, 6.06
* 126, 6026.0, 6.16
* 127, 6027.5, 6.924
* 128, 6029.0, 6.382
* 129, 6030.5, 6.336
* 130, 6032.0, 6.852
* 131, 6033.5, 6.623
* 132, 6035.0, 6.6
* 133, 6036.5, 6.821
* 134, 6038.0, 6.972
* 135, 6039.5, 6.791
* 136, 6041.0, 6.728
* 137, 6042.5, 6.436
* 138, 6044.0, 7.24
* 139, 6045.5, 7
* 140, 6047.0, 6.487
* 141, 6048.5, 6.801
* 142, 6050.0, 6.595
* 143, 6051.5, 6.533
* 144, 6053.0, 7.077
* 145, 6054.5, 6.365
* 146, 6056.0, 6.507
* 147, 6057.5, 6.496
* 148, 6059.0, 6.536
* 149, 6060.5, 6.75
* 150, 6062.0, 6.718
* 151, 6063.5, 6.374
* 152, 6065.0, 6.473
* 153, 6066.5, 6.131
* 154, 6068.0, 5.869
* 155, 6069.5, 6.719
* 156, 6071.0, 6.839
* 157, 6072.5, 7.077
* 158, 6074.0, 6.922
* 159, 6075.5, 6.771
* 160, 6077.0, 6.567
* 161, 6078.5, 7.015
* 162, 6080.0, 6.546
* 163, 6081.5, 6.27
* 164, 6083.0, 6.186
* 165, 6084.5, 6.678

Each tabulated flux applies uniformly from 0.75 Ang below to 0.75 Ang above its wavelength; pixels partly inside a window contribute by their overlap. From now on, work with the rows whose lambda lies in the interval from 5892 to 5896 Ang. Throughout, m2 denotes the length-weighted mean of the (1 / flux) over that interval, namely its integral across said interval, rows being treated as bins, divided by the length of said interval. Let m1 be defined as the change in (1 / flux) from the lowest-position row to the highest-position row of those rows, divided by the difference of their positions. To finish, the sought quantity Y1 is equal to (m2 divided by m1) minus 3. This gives -7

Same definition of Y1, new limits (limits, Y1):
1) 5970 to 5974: 79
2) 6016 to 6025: 82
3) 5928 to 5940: -90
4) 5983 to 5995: -436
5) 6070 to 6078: 142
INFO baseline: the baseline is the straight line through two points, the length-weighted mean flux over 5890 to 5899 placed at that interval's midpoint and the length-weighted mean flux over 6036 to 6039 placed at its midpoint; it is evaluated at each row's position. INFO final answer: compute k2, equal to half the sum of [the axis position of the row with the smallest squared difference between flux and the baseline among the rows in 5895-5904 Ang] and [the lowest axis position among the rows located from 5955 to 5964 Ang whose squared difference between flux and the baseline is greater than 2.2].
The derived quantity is 5927.0 Ang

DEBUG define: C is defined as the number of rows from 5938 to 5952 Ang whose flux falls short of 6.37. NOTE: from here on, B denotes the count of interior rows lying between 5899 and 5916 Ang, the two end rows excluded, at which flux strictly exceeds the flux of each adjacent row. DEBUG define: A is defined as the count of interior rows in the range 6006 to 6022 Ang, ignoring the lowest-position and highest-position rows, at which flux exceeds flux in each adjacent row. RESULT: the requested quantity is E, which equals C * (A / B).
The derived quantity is 5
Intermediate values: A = 3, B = 3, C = 5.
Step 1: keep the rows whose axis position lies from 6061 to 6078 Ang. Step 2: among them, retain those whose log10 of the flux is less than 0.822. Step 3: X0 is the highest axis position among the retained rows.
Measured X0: 6077.0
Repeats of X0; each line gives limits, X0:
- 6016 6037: 6035.0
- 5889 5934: 5933.0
